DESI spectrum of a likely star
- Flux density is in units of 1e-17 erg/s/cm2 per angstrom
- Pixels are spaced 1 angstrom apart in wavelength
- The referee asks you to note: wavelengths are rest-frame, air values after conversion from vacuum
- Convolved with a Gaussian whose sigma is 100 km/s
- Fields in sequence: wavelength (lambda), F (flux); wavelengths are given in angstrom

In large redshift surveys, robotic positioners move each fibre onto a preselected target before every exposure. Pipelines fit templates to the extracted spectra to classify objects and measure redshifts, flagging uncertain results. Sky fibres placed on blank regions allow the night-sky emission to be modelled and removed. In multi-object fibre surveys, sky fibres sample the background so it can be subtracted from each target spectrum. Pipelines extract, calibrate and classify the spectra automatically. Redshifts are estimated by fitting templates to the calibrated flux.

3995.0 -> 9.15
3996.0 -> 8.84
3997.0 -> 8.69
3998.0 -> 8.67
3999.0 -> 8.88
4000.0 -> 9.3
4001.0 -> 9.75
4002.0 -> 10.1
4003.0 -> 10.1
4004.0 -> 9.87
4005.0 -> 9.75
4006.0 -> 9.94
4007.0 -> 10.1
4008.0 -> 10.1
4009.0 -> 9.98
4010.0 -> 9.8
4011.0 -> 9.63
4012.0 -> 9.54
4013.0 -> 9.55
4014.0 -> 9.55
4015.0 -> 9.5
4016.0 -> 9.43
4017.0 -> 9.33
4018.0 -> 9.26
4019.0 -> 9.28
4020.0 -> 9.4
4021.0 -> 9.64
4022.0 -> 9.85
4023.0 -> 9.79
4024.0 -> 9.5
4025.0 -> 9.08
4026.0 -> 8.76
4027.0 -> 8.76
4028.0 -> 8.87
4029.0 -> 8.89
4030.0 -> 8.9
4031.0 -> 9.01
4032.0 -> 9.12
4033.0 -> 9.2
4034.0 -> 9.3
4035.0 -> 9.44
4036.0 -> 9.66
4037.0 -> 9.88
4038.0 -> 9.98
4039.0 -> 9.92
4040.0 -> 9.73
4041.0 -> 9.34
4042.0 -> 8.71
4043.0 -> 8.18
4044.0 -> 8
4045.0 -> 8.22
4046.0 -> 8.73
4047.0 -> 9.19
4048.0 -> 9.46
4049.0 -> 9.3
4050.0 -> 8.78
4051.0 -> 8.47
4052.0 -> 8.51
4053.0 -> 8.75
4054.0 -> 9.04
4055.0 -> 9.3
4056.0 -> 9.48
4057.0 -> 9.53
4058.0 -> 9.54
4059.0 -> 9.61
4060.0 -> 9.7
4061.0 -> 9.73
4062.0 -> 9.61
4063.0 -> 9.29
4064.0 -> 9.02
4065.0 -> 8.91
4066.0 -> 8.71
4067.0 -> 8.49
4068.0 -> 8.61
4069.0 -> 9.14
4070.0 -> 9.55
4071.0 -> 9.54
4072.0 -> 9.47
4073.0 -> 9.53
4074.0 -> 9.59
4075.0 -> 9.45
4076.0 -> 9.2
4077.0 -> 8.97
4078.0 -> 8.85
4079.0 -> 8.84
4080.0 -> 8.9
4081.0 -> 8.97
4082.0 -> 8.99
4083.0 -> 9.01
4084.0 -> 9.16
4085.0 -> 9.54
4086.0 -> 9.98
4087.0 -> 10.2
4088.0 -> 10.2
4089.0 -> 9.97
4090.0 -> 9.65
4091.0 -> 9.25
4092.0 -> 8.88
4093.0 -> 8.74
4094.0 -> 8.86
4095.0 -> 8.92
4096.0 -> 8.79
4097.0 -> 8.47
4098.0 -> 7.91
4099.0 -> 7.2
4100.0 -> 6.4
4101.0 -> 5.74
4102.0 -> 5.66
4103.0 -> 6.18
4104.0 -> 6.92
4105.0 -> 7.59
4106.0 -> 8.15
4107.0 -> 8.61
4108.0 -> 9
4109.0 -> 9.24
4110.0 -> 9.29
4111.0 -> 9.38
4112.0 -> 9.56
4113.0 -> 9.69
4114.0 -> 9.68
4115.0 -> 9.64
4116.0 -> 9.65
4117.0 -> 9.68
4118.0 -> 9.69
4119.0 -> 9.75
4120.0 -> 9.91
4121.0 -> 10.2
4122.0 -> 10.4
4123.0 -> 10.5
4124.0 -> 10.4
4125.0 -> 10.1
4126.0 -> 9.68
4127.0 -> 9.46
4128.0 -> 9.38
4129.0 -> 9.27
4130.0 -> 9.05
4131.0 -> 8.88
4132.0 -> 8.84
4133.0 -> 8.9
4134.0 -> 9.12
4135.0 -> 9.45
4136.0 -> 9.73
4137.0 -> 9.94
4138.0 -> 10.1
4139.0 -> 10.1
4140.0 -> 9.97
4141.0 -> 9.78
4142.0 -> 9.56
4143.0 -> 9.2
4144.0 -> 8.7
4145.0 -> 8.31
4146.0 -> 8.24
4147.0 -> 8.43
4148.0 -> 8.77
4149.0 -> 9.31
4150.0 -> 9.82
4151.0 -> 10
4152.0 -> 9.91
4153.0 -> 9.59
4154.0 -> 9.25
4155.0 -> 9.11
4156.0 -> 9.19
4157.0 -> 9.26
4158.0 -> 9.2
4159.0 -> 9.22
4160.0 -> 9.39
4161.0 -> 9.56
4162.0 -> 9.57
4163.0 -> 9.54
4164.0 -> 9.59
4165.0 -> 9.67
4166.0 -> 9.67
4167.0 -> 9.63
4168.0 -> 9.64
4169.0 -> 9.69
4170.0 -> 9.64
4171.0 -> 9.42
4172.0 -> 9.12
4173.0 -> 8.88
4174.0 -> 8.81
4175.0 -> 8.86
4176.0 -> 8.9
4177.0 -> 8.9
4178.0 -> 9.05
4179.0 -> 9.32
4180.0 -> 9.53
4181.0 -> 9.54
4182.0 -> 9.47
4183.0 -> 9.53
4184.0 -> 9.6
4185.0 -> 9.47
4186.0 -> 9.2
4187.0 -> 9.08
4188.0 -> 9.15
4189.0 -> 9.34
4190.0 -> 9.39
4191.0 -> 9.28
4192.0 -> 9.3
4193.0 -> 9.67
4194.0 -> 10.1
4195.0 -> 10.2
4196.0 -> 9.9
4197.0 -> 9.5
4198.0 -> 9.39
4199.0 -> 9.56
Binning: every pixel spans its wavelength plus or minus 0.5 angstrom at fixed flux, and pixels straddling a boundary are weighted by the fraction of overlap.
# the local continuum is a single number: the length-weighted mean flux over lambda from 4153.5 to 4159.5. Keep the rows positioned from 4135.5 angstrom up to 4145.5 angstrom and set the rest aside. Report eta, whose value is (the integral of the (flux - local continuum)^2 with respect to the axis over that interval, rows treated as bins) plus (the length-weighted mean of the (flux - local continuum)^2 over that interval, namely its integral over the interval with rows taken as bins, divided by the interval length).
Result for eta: 5.0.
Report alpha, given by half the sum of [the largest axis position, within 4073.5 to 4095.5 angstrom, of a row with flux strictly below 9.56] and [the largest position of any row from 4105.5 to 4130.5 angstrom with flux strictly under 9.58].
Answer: 4112.5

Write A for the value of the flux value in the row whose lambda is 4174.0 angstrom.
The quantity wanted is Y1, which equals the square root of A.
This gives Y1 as 2.97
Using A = 8.81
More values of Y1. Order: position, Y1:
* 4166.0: 3.11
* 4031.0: 3.00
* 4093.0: 2.96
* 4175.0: 2.98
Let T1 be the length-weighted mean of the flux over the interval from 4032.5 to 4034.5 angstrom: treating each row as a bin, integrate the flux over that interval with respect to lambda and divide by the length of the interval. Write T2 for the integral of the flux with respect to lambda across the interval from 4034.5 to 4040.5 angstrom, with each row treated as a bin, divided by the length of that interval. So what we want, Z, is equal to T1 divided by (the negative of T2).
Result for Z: -0.95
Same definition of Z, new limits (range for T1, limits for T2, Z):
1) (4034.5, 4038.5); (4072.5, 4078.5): -1.05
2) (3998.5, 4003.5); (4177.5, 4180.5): -1.04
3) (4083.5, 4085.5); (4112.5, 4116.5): -0.97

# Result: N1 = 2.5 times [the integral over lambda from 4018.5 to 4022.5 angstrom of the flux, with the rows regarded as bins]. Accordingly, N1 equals 95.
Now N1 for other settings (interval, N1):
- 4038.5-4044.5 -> 135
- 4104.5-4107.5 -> 61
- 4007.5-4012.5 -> 123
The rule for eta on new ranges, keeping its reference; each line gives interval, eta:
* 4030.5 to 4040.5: 2.4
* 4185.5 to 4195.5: 2.3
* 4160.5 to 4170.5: 1.9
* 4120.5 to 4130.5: 7.3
